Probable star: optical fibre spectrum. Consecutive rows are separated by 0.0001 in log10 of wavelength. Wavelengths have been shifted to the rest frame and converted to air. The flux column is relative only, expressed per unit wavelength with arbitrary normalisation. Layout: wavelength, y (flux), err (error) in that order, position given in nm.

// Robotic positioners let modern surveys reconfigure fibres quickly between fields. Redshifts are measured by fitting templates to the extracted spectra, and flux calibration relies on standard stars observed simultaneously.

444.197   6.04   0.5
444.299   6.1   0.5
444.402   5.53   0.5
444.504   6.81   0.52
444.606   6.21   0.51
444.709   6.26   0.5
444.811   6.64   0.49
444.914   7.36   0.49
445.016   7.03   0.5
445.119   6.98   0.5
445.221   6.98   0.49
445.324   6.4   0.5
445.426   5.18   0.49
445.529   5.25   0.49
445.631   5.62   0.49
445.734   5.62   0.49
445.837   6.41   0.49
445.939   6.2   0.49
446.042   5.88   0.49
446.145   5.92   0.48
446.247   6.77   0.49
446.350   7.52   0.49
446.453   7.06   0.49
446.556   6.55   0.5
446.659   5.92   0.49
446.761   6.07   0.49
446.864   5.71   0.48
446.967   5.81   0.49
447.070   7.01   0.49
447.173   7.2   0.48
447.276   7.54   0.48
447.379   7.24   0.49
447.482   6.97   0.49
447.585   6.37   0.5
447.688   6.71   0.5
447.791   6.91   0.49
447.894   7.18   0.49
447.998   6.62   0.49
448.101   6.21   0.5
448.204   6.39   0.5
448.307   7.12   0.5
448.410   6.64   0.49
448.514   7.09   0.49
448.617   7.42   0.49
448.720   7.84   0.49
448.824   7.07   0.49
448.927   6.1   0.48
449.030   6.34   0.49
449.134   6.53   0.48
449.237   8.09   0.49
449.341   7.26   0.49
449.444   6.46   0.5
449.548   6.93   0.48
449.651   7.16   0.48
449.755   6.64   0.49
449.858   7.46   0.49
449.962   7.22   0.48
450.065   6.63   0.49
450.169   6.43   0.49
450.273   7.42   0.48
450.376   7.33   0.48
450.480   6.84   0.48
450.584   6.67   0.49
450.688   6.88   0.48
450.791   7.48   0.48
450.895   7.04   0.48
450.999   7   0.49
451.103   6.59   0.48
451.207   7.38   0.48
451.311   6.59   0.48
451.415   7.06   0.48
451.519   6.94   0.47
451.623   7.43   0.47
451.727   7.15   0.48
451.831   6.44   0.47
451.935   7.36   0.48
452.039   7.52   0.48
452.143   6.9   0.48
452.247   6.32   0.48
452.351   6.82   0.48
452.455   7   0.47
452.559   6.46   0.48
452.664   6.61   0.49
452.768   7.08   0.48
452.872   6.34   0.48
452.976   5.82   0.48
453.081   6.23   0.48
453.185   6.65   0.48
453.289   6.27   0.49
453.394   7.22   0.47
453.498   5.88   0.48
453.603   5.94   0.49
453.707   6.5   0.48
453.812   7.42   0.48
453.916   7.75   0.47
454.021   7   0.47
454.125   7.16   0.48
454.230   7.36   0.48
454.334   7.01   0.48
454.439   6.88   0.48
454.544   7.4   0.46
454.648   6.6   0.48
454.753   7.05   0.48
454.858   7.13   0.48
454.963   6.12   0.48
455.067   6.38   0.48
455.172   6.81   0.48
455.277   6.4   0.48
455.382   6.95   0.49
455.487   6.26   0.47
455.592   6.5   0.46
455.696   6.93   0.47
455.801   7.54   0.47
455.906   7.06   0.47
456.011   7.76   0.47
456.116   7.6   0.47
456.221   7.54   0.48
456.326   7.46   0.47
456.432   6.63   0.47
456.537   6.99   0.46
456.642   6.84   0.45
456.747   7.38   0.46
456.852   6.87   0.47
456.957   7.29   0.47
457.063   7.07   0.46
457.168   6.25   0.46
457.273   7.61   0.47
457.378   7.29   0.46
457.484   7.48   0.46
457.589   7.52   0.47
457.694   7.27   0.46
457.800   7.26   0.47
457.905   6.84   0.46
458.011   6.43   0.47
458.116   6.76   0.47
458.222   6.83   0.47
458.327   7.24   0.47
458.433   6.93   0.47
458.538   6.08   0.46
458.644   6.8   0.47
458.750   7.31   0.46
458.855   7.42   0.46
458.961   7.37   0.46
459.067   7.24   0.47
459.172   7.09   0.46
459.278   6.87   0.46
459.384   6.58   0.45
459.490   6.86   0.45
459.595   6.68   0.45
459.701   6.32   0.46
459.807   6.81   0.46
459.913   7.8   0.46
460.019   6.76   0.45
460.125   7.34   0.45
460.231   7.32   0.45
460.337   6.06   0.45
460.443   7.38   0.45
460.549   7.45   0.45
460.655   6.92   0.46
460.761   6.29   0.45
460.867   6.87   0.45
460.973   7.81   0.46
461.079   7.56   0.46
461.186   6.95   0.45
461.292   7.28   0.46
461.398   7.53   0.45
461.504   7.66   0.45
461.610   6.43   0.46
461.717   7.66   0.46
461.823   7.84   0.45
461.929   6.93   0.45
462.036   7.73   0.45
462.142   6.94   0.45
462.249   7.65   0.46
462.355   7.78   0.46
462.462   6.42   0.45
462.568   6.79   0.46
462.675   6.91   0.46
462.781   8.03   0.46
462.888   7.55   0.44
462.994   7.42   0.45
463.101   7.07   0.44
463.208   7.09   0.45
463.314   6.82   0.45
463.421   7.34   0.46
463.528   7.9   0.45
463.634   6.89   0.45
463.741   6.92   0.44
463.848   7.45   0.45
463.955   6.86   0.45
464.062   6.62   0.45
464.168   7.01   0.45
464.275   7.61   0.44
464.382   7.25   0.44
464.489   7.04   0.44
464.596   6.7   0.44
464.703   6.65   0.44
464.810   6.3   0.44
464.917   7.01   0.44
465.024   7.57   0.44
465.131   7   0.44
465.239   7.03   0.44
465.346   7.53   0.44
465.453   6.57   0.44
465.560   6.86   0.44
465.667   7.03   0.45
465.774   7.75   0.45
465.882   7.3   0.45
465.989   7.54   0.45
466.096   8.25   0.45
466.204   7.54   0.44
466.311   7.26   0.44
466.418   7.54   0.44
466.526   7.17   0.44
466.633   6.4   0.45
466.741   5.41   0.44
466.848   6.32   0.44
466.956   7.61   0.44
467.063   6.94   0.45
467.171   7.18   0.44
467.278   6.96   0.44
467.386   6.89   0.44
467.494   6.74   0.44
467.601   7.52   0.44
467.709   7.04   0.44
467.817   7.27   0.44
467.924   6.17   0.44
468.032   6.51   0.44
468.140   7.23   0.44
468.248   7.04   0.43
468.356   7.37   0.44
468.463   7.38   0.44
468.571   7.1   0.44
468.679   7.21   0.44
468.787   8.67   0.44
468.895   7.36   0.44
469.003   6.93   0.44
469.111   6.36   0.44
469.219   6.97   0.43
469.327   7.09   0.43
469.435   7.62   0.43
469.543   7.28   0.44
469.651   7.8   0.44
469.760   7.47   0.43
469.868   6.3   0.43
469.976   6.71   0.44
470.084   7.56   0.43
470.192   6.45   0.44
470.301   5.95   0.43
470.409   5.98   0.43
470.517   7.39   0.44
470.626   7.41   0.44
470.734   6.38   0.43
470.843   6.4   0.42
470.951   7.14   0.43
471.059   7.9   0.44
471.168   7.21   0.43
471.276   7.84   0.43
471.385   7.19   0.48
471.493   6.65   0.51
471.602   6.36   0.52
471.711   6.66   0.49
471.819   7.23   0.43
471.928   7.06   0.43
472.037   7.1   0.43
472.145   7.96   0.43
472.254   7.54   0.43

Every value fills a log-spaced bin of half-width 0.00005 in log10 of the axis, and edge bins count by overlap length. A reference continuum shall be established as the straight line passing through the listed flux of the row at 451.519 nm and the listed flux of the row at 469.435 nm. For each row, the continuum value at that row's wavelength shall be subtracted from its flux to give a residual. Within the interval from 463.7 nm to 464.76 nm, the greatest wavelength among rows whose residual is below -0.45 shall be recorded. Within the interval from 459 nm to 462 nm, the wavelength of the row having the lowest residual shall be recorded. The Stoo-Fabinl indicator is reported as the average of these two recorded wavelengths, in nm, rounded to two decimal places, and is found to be 462.52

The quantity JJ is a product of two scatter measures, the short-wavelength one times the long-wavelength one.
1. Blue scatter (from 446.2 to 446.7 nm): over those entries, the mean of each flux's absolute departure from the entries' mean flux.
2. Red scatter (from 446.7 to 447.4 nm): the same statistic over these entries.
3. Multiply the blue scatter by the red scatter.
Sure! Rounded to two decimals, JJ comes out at 0.29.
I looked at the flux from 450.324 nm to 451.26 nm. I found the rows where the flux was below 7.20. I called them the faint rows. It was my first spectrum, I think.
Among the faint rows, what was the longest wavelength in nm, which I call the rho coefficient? 451.103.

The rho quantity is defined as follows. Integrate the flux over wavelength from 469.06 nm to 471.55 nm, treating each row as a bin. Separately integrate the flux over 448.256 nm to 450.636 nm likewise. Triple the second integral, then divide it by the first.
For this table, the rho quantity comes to 2.86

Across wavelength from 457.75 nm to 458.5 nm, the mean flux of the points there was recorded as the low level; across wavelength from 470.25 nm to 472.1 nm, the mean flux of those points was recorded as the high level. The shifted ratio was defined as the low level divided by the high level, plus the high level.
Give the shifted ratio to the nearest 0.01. 7.93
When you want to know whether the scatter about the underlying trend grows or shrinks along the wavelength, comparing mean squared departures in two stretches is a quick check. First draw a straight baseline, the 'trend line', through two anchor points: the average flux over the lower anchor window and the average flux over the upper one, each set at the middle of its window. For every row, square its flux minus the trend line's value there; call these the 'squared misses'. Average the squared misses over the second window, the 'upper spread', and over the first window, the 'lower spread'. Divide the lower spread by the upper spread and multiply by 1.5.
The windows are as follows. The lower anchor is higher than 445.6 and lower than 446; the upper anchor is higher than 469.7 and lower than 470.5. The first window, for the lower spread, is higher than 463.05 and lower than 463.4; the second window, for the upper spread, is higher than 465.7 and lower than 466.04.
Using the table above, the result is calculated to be 0.5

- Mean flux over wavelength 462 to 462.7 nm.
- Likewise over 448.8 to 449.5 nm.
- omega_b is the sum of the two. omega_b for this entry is 14.0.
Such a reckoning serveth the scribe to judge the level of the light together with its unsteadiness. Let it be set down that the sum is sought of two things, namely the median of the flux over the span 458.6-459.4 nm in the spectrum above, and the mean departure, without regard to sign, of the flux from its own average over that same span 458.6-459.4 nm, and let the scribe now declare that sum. 7.4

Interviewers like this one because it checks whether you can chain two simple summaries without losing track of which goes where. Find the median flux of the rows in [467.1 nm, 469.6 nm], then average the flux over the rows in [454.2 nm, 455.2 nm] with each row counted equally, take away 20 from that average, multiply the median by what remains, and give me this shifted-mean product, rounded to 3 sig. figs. -93.2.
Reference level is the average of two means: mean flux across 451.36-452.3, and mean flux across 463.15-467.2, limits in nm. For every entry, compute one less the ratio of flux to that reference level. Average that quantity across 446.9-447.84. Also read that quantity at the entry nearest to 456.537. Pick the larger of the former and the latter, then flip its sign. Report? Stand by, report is -0.03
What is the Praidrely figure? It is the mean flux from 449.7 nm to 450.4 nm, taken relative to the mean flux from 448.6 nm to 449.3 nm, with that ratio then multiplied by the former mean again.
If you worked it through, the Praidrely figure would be 7.0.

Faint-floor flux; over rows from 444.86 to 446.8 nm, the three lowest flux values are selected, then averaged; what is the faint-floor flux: 5.35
